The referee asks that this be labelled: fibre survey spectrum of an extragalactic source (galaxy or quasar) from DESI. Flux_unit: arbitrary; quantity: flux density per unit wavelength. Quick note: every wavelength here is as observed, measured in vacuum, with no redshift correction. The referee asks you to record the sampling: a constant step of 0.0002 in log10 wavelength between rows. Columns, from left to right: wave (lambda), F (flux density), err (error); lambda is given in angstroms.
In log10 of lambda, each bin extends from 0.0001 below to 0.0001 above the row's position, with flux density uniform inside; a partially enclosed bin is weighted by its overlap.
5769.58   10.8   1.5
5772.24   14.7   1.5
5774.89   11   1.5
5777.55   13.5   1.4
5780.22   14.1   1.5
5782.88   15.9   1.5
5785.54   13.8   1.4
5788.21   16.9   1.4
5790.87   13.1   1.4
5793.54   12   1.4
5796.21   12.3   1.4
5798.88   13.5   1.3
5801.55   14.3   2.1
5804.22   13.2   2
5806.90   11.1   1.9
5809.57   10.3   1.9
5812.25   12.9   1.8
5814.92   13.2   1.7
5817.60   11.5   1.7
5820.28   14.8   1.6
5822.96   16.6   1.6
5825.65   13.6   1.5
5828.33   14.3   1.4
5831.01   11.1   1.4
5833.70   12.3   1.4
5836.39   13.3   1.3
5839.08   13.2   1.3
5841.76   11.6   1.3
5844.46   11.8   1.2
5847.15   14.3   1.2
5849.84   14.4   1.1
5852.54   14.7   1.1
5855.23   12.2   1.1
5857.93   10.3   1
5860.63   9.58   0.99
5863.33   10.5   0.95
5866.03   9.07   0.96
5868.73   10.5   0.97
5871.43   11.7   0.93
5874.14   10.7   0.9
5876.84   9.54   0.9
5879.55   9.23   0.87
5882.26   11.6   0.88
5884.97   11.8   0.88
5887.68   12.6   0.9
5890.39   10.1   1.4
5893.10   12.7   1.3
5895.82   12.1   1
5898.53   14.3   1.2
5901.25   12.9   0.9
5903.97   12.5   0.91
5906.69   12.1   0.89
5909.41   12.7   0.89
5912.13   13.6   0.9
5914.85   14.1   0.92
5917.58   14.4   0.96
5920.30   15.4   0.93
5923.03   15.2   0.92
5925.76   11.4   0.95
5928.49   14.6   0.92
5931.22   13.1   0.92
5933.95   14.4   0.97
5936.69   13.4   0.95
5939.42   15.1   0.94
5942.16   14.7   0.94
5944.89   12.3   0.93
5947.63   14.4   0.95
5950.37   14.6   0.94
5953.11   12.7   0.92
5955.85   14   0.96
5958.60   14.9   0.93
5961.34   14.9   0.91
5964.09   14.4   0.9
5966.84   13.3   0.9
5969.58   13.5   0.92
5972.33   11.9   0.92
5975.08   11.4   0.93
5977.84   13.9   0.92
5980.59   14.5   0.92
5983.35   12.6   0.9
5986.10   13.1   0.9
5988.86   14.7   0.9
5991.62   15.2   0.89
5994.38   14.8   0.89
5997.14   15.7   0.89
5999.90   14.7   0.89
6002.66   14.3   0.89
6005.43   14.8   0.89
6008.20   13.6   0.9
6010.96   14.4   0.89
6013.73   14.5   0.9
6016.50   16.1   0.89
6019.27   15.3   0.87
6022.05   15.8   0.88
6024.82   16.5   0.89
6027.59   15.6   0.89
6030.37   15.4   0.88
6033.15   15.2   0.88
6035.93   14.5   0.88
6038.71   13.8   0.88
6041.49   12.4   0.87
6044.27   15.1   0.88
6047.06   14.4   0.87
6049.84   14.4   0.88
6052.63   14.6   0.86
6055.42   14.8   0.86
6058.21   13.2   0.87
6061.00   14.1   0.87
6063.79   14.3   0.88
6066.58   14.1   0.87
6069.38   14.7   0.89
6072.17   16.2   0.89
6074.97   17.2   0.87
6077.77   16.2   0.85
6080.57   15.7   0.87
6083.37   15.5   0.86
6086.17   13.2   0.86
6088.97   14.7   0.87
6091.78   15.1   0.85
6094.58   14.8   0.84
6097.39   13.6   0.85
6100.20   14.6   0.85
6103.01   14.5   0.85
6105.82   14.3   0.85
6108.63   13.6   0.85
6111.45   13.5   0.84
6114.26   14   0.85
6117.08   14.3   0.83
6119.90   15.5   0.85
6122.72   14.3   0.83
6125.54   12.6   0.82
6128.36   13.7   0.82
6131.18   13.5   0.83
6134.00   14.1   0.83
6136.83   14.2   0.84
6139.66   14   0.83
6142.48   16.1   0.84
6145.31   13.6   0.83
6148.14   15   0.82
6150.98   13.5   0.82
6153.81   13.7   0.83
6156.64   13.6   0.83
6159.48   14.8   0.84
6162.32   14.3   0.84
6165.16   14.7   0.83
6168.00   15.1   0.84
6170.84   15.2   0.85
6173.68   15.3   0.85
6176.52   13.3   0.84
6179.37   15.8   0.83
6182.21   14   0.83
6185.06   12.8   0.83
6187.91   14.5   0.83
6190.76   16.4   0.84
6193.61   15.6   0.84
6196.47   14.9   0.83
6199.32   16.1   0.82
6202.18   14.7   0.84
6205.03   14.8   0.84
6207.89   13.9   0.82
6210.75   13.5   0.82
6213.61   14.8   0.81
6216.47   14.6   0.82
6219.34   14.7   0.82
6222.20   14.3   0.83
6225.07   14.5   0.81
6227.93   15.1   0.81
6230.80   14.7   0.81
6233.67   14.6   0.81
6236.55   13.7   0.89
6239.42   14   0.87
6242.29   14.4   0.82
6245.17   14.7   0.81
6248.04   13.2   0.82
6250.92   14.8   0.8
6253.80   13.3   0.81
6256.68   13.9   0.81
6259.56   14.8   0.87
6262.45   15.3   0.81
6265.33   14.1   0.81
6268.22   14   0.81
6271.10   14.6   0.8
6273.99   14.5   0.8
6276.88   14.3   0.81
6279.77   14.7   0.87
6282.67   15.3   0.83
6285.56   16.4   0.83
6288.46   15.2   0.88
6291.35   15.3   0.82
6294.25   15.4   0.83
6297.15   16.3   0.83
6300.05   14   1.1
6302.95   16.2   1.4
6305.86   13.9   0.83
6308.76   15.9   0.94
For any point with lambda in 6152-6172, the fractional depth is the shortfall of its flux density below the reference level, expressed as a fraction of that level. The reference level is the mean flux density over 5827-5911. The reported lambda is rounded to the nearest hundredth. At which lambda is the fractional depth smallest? 6170.84 angstroms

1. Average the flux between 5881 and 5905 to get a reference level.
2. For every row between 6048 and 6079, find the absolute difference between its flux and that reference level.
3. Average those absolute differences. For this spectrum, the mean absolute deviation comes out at 2.6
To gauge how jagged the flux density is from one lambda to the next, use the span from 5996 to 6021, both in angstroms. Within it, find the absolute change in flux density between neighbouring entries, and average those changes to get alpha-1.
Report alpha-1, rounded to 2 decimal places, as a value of 0.80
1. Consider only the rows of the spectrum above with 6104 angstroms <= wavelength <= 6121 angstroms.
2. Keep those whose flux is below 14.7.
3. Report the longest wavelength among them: 6117.08 angstroms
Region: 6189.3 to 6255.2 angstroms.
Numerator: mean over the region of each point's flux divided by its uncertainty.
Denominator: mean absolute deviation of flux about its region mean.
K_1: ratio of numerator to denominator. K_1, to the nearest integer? 32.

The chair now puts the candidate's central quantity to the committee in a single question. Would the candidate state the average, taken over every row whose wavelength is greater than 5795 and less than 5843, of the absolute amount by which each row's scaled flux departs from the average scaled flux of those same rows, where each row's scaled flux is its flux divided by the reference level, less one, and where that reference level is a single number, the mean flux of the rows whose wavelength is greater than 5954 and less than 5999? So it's 0.08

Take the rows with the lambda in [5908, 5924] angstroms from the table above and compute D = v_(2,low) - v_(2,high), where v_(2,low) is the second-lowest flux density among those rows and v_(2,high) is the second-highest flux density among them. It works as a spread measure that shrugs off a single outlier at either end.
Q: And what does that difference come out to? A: -1.6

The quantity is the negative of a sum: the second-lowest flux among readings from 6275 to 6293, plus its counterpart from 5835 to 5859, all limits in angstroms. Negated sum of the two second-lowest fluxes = -26.3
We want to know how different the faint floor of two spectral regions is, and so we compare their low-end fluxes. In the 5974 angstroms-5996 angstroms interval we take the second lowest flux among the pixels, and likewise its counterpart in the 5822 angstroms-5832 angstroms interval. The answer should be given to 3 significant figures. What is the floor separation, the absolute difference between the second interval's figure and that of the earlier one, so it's 1.00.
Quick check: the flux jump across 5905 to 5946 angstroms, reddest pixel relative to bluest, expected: 0.2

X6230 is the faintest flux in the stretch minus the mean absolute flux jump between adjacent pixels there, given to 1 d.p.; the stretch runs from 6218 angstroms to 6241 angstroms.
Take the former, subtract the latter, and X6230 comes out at 13.3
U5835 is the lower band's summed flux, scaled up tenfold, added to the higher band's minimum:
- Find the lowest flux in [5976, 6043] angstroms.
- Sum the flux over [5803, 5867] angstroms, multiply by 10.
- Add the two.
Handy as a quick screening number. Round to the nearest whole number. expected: 3011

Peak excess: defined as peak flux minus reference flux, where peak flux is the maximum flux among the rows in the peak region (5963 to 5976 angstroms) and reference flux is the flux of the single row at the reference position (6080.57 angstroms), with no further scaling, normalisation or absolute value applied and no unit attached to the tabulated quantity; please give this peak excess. -1.3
